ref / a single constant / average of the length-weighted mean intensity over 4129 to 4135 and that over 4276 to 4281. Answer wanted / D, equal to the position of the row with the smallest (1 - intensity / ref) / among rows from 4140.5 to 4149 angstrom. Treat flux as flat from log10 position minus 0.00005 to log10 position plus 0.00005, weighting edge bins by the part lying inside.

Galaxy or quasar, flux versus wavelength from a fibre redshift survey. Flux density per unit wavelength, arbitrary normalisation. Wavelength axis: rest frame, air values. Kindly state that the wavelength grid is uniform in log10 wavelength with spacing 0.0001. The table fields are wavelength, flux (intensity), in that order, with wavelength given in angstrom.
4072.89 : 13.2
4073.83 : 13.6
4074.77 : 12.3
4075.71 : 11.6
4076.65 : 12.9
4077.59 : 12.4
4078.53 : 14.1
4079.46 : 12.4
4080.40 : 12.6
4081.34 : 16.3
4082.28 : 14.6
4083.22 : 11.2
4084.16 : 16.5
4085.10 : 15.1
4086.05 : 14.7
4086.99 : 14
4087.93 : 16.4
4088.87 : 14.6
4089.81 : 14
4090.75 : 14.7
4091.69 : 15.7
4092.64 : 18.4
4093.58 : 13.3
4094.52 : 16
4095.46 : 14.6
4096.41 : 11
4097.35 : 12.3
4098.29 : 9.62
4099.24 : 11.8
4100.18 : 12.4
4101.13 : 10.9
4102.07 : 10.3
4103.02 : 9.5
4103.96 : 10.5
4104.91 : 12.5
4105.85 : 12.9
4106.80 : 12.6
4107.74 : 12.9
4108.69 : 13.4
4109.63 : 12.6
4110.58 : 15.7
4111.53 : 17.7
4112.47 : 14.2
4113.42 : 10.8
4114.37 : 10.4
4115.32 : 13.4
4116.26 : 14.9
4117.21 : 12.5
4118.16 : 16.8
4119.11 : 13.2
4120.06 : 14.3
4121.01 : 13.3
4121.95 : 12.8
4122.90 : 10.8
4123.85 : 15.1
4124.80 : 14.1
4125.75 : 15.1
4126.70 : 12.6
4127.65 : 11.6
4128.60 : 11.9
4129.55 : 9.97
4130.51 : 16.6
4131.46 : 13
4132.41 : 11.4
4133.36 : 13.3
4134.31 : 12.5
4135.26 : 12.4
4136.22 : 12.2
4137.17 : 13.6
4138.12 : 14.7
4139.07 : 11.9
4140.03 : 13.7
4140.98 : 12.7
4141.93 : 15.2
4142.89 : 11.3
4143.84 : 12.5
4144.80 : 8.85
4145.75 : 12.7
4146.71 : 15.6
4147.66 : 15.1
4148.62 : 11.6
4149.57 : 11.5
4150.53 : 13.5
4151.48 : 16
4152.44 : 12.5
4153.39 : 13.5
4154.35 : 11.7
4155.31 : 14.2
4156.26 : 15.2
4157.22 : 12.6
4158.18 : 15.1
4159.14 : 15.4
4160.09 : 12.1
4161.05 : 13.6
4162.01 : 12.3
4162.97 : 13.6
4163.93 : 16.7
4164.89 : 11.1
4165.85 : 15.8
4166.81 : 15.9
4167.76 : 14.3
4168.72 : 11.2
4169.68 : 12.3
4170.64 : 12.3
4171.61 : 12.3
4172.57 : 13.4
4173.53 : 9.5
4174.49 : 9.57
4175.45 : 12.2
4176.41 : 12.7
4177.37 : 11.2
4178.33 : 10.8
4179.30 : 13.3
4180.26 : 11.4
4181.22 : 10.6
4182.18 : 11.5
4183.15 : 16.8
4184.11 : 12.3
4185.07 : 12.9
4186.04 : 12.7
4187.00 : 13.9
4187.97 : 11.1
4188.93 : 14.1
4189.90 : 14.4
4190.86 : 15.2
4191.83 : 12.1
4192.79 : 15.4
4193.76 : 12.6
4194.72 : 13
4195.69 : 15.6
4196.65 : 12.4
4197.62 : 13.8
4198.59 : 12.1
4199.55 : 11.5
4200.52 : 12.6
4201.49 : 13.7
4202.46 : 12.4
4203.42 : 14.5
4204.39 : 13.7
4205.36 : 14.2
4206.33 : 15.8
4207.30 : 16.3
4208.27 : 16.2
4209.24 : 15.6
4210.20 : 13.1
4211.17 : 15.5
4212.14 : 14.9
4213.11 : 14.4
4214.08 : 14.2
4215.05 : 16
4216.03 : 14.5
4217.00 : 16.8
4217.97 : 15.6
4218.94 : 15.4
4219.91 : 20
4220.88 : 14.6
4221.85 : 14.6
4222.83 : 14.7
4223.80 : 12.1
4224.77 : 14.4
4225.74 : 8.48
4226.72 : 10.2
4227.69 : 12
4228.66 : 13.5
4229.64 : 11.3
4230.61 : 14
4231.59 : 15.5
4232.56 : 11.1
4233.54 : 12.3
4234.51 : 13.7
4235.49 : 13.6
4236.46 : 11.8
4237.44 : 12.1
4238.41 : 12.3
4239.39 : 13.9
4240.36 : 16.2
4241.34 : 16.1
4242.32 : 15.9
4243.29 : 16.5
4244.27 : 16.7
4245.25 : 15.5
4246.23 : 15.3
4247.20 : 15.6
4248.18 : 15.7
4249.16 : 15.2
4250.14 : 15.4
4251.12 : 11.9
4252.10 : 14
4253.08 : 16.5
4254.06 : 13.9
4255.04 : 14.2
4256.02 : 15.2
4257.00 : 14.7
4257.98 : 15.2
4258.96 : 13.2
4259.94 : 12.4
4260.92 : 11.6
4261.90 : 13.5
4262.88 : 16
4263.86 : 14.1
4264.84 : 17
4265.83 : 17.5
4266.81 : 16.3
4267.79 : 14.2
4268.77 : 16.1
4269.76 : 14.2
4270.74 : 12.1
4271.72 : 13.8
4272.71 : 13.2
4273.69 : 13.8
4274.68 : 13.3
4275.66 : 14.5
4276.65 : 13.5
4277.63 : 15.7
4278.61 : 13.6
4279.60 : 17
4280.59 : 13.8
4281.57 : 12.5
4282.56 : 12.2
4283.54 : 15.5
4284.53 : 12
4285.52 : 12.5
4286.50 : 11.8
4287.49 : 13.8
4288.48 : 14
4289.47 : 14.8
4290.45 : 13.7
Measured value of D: 4146.71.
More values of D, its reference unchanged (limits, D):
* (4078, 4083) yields 4081.34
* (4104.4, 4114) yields 4111.53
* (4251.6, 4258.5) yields 4253.08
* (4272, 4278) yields 4277.63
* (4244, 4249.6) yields 4244.27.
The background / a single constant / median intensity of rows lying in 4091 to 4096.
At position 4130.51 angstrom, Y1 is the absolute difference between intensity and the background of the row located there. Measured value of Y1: 0.9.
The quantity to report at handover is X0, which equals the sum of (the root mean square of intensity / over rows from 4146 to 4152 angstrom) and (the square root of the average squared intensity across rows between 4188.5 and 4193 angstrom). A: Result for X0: 28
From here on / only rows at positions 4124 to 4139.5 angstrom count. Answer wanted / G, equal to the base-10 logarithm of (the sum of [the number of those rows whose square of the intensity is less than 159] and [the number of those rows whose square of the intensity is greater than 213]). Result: 1.079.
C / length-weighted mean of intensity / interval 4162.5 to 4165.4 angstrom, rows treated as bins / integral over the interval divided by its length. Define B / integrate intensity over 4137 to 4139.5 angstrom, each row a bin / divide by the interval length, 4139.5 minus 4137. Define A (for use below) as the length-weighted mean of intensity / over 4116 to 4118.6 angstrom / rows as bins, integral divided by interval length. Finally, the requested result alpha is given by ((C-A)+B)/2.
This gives 6.3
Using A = 14.7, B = 13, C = 13.8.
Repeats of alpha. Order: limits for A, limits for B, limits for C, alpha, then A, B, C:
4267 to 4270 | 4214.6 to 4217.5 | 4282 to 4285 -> 7.0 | 15.0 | 16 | 13.2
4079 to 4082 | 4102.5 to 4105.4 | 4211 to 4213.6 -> 5.9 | 13.8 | 11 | 14.9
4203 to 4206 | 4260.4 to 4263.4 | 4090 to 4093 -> 7.7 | 14.2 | 14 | 16.0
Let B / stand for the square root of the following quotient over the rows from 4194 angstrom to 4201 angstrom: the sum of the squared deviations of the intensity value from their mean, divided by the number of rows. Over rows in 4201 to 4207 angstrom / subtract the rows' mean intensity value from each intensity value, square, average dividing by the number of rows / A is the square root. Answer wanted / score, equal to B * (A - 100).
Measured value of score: -124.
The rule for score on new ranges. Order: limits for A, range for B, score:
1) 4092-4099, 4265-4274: -157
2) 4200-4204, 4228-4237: -135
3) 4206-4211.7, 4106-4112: -189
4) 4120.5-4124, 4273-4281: -120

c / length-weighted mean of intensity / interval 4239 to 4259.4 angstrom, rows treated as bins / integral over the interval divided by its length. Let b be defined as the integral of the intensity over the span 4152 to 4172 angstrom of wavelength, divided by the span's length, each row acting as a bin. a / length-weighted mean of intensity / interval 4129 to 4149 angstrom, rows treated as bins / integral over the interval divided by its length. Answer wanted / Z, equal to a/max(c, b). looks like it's 0.85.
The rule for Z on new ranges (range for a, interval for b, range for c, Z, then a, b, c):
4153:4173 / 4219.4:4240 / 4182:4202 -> 1.02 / 13.5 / 13.2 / 13.3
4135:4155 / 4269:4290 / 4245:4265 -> 0.89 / 13.0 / 13.7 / 14.5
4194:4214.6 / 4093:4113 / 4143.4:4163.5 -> 1.06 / 14.1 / 12.7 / 13.3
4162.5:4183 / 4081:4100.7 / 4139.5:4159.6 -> 0.89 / 12.5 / 14.1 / 13.3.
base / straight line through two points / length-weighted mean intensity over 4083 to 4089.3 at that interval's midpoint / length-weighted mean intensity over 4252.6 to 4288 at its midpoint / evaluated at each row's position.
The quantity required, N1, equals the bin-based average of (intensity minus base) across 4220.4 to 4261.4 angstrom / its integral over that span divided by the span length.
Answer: -0.4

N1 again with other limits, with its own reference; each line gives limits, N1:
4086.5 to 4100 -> -0.8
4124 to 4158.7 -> -1.5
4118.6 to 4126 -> -1.1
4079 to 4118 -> -1.3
